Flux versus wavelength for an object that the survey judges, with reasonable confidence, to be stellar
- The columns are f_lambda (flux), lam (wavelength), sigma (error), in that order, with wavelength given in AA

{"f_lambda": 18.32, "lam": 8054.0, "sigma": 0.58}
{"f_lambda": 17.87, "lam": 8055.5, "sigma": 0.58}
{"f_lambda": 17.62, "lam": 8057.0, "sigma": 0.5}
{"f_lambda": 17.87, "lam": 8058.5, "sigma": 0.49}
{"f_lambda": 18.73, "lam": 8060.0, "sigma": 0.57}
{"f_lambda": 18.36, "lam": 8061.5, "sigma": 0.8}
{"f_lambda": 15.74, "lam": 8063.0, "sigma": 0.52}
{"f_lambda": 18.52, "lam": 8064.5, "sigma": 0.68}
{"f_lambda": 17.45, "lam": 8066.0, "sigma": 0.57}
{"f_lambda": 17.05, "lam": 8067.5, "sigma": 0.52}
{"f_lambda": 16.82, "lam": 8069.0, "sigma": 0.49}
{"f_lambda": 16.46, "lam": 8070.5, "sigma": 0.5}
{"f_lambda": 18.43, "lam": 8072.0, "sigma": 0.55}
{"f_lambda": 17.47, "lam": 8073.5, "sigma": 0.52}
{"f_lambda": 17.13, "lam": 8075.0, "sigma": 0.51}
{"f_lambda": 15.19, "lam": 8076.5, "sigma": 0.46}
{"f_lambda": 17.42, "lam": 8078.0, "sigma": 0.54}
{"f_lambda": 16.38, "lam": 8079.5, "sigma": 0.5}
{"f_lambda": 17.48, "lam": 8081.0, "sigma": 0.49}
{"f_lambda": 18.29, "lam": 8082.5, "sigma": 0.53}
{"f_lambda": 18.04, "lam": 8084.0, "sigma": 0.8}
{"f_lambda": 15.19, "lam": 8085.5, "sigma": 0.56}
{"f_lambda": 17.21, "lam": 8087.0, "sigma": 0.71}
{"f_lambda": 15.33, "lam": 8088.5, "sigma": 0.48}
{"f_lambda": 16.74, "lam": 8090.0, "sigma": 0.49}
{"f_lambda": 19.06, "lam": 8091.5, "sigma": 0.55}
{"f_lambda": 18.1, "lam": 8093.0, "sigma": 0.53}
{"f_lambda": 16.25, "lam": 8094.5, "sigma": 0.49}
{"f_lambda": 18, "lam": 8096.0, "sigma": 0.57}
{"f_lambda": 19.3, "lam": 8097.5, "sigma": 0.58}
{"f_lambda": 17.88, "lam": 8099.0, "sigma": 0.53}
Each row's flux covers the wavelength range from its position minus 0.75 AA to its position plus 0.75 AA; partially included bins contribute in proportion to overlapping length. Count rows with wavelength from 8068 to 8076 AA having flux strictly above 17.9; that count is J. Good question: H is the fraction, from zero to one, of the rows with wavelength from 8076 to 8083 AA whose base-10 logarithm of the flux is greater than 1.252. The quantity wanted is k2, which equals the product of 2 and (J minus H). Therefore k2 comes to 1.6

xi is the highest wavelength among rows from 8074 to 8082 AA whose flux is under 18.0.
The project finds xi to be 8081.0 AA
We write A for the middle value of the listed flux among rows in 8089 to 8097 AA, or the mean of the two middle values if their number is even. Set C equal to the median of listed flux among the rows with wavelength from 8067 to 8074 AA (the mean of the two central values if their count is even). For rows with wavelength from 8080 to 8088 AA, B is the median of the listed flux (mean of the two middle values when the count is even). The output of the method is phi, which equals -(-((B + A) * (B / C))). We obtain 36.4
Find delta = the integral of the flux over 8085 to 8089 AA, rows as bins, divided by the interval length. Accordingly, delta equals 16.0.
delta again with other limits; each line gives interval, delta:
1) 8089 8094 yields 17.7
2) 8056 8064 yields 17.7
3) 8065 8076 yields 17.2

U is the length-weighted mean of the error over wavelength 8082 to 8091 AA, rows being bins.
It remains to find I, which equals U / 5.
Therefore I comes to 0.119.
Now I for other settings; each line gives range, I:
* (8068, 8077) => 0.101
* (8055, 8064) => 0.116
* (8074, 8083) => 0.101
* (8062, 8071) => 0.111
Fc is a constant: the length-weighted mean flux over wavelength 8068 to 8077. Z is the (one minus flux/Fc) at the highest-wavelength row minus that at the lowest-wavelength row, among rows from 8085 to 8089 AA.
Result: -0.01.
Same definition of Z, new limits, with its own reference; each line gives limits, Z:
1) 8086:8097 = -0.05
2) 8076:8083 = -0.18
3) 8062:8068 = -0.08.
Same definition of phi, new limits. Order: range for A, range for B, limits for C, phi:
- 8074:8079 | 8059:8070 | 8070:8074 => 34.5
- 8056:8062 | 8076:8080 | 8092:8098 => 31.3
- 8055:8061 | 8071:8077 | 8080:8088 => 34.8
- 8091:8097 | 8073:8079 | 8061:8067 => 34.1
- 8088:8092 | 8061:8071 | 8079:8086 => 33.0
